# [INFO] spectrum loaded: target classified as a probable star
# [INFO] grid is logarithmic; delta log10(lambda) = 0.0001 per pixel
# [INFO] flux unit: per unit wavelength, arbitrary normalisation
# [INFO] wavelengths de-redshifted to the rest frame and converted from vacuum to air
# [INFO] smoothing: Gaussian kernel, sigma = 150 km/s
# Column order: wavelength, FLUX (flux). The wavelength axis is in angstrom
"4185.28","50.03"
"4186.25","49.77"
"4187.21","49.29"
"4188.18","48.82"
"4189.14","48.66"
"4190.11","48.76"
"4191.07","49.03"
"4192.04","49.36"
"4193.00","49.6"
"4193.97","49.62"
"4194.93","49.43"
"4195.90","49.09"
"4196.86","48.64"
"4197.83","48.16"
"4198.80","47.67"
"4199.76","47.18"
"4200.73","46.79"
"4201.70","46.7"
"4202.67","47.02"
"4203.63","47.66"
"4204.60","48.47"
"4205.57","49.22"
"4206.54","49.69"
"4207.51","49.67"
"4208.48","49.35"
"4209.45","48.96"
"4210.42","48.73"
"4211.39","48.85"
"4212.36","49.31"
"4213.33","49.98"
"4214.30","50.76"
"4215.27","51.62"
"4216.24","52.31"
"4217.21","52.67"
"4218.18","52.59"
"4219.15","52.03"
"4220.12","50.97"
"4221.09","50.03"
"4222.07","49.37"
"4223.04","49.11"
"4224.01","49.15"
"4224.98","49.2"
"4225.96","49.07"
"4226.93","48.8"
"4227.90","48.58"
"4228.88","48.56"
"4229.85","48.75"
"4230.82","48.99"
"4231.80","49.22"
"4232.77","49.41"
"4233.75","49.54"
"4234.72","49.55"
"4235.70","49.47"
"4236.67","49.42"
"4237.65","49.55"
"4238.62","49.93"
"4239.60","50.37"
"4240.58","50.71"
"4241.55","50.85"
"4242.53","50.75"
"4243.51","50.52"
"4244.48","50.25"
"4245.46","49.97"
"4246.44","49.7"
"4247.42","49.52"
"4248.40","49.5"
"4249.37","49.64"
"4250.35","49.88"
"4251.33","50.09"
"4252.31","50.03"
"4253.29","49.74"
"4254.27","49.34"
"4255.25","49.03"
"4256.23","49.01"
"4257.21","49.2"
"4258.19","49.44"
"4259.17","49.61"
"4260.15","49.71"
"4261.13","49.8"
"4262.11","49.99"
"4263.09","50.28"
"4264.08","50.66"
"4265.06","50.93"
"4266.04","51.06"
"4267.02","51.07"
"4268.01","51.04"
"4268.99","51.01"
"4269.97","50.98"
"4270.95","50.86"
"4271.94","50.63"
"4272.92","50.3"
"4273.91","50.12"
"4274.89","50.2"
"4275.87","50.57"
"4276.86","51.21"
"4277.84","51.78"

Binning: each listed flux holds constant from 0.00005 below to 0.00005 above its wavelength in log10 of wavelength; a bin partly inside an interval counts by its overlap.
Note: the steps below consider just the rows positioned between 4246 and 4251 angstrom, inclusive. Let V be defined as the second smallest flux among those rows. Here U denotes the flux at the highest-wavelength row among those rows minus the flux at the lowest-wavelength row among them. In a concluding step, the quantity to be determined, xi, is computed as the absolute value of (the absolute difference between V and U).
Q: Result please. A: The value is 49.3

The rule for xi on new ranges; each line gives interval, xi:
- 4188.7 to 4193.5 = 47.8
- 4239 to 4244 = 50.4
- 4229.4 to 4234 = 48.2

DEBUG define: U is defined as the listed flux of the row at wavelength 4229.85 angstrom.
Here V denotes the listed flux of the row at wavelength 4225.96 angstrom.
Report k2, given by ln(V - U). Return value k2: -1.1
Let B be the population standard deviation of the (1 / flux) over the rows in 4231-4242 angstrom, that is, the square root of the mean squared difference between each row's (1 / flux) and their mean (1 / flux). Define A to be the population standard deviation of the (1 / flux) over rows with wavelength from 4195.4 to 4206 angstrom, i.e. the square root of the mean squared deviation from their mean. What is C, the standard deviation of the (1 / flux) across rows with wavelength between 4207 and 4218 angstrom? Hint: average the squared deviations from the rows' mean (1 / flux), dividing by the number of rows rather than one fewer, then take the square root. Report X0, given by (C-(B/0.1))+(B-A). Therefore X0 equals -0.0018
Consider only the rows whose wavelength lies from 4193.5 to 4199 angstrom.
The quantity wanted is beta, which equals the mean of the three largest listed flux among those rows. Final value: 49.4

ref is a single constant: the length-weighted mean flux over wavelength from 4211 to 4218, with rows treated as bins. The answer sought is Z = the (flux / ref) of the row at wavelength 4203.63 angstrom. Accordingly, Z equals 0.936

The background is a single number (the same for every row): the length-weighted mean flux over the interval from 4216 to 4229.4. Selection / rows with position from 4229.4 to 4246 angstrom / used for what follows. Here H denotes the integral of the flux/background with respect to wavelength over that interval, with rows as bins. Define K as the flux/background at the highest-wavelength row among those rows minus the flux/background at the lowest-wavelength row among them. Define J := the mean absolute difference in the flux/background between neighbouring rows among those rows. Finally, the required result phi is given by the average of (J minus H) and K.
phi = -8.24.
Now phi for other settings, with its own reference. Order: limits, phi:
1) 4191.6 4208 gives -7.92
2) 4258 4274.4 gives -8.24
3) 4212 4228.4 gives -8.23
